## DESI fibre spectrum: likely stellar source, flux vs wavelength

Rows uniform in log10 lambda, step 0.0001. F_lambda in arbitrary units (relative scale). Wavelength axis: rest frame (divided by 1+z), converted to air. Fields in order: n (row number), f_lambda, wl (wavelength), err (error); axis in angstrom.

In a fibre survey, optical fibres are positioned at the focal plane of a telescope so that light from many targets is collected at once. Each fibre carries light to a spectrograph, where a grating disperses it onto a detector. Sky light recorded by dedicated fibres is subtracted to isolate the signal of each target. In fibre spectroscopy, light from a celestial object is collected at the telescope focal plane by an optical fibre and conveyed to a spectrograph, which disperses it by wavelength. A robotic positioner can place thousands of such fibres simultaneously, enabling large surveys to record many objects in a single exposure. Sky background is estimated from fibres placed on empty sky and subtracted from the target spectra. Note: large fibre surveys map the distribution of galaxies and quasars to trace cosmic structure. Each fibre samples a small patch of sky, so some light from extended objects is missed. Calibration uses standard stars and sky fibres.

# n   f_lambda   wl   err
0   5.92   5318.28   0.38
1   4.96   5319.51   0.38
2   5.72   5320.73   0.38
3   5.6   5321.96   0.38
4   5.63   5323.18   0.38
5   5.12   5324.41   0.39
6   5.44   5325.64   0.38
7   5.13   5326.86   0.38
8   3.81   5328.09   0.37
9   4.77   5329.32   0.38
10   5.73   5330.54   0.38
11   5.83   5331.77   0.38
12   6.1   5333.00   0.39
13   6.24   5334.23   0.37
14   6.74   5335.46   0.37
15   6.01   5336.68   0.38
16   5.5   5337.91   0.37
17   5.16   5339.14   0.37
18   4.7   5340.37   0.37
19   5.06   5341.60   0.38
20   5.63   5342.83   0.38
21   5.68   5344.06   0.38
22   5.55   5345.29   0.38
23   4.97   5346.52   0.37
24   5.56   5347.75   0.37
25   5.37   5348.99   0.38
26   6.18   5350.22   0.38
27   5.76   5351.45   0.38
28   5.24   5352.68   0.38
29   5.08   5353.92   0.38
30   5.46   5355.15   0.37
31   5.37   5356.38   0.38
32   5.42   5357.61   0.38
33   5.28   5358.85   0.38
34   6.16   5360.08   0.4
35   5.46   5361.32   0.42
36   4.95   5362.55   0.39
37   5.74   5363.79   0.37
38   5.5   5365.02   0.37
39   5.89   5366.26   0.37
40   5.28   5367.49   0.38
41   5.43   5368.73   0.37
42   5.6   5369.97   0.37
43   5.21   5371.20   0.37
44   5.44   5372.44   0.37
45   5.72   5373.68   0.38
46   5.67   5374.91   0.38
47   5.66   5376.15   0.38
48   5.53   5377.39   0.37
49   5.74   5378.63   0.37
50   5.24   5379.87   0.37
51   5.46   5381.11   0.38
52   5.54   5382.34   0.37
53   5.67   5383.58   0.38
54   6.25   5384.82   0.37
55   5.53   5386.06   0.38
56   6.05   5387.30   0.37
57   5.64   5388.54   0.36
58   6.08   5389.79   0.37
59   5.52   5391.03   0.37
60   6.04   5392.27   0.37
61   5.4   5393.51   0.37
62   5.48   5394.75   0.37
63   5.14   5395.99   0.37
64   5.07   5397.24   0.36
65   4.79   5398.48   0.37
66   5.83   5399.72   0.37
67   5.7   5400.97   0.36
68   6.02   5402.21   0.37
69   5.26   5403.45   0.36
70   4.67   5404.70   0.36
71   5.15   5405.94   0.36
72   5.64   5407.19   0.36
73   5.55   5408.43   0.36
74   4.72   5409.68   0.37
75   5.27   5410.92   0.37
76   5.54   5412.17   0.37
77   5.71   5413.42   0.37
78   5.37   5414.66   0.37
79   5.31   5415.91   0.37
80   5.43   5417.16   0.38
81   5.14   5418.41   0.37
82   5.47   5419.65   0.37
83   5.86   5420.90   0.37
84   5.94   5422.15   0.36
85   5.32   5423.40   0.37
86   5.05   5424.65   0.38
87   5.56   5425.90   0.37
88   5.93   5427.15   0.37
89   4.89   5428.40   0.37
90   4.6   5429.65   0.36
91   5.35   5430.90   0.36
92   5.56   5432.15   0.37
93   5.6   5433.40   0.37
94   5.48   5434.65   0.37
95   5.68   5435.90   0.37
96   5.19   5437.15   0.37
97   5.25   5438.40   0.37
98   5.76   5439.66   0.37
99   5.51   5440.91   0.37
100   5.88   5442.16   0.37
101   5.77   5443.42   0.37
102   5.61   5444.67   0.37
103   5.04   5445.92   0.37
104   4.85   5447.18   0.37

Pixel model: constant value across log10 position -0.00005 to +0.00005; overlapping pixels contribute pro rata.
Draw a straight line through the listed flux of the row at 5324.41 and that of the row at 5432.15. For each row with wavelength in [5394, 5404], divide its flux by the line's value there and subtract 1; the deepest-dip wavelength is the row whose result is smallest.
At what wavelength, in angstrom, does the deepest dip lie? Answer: 5398.48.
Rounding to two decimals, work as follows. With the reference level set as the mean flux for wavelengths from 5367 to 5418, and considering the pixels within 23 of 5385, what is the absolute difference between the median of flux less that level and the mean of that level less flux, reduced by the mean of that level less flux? 0.10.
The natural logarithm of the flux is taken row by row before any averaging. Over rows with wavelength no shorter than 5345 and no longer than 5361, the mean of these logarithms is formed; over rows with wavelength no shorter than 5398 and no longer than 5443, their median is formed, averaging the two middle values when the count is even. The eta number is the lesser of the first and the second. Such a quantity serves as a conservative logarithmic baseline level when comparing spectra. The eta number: 1.70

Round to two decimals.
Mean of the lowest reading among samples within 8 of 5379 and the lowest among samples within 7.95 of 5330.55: 4.51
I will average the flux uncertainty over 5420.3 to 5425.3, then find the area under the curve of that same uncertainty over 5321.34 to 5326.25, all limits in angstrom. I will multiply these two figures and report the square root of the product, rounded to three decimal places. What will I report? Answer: 0.833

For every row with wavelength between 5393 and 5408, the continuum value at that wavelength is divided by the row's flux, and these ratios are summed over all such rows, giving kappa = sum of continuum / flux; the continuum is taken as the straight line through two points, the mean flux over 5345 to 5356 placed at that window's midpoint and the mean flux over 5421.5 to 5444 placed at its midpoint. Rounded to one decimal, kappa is 12.3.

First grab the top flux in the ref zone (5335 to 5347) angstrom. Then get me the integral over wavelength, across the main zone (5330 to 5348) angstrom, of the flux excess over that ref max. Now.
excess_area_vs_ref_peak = -20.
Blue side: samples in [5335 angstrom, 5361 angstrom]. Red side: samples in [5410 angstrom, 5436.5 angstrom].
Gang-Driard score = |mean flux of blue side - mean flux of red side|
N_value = 0.09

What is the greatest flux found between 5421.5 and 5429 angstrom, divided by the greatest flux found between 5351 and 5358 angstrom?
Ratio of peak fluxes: 1.031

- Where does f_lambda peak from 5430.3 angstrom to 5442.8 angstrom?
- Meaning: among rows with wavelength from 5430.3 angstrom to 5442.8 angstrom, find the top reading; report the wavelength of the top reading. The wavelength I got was 5442.16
